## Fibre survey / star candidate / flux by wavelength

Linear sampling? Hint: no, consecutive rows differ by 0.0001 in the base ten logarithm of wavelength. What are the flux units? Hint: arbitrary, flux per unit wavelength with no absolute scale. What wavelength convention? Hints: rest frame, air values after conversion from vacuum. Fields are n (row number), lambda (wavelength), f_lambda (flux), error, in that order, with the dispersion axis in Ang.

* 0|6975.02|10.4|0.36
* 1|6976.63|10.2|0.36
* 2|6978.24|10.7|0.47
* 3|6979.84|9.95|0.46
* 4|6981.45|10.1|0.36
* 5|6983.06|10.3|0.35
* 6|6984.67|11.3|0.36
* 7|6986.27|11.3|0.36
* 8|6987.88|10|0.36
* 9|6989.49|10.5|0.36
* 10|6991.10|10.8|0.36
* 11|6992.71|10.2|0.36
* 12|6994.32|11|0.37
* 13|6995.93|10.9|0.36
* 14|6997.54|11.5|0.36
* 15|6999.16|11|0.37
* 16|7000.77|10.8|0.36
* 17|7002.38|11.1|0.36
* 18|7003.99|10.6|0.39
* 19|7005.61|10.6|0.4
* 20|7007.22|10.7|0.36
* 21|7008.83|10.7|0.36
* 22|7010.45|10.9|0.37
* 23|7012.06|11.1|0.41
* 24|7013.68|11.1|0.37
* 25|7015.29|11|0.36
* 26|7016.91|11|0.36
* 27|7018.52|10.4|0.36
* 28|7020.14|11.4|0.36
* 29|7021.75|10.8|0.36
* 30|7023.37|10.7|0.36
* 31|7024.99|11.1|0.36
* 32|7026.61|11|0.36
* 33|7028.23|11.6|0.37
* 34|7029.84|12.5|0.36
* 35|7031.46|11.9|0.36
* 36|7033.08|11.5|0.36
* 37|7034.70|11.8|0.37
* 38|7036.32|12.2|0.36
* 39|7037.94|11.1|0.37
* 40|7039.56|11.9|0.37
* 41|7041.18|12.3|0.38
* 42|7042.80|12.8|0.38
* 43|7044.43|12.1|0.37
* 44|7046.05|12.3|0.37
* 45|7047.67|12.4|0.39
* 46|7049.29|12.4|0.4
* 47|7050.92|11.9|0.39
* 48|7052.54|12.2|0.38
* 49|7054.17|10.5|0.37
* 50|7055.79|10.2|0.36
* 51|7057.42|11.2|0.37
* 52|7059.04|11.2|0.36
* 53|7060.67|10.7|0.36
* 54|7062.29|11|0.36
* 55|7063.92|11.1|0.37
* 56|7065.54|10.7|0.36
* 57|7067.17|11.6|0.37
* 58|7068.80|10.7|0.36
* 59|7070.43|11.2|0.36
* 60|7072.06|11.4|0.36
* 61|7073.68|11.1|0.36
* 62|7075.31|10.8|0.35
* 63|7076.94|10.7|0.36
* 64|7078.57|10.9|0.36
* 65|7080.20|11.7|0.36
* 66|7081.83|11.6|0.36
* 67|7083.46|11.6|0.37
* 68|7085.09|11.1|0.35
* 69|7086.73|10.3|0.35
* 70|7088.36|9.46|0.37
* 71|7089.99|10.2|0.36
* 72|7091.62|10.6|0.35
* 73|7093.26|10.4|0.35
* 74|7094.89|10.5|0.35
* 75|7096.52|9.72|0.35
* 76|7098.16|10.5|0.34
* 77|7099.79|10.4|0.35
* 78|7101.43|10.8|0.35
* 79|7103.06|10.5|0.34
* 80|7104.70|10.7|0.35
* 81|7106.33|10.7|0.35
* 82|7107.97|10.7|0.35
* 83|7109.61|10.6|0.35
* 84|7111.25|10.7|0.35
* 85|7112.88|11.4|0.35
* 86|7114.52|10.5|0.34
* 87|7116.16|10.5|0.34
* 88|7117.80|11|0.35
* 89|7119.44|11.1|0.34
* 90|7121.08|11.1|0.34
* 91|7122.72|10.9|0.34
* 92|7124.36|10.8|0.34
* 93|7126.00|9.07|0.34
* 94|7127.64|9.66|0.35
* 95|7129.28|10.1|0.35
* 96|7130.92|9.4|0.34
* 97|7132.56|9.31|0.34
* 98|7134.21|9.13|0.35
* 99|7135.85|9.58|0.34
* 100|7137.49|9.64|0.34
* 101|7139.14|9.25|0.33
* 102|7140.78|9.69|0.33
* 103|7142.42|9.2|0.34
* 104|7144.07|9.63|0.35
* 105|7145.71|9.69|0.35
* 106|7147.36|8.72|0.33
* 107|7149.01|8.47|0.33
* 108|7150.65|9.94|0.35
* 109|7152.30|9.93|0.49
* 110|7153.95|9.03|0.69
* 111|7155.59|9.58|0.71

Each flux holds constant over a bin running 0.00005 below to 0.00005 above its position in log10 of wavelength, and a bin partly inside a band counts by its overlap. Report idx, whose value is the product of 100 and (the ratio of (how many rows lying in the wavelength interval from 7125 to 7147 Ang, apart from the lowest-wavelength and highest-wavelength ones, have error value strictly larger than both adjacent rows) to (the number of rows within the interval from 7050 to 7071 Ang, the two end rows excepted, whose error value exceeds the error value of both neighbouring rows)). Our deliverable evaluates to 33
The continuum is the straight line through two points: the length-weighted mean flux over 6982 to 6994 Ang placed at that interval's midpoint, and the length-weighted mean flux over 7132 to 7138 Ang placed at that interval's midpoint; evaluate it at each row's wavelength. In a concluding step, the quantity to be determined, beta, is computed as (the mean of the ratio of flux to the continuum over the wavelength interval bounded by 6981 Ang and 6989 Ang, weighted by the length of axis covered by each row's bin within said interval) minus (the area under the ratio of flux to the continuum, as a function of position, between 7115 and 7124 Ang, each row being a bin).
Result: -9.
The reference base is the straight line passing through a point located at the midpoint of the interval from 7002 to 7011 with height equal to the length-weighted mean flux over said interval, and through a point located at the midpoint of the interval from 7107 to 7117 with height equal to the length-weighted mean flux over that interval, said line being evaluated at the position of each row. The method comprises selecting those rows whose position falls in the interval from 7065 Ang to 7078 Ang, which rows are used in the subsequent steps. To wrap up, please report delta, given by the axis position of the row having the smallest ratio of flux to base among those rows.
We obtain 7065.54 Ang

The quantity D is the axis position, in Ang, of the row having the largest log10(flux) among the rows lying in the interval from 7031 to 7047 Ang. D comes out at 7042.80 Ang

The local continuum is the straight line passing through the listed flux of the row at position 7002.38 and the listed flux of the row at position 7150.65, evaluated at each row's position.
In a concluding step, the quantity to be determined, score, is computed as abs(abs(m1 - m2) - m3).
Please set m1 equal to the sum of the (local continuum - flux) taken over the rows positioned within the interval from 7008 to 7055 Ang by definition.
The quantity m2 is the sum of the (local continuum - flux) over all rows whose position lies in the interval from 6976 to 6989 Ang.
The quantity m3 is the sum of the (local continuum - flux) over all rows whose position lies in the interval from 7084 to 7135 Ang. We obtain 29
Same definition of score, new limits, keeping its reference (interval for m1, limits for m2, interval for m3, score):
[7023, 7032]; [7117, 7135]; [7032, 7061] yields 20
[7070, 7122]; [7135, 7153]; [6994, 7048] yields 32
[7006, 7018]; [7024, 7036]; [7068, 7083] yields 11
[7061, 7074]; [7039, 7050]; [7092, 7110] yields 9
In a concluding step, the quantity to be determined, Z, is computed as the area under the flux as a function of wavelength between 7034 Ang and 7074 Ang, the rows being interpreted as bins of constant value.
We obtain 461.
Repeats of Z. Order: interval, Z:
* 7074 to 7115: 438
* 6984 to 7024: 434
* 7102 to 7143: 419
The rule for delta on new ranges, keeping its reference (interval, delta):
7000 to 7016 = 7003.99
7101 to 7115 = 7103.06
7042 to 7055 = 7054.17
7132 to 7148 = 7147.36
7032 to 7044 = 7037.94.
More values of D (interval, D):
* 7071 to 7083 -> 7080.20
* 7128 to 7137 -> 7129.28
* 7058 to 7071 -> 7067.17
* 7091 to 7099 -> 7091.62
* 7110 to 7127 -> 7112.88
